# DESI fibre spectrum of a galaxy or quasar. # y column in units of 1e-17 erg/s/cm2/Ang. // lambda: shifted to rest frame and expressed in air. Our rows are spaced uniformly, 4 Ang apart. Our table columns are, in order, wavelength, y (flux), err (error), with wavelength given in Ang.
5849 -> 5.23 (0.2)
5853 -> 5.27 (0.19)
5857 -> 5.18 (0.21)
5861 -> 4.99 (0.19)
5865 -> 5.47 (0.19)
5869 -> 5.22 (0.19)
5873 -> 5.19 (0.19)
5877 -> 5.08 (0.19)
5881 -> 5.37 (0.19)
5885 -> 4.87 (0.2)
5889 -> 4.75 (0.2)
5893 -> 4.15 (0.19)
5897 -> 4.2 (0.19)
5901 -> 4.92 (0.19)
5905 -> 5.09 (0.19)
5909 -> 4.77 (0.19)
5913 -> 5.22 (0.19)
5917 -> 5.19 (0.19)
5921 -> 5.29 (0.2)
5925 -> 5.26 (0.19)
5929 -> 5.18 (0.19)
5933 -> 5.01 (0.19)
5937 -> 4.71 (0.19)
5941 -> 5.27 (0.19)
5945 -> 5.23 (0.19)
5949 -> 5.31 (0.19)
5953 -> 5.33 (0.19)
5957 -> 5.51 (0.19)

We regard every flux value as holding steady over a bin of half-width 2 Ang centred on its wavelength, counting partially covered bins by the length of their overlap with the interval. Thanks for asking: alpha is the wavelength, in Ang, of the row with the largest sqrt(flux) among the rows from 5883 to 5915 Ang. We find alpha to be 5913 Ang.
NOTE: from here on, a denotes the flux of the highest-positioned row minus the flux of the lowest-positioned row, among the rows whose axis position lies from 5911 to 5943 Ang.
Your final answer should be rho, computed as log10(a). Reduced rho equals -1.3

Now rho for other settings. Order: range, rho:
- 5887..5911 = -1.7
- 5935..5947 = -0.3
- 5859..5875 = -0.7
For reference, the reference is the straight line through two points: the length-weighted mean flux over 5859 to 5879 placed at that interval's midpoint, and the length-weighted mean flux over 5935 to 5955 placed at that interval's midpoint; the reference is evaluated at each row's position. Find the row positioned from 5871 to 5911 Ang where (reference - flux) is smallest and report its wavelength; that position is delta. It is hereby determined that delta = 5881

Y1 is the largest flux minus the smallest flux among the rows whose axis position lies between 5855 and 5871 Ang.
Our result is 0.48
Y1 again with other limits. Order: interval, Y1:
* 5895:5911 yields 0.89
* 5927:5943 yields 0.56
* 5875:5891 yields 0.62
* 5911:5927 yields 0.10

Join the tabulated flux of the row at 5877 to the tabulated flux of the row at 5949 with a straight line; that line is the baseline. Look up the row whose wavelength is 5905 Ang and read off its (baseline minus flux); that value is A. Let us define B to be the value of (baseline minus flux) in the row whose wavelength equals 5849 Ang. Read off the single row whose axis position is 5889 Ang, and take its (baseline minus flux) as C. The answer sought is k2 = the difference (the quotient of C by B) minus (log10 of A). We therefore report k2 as -0.4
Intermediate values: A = 0.08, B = -0.2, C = 0.4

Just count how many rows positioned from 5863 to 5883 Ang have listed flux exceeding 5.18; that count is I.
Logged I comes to 4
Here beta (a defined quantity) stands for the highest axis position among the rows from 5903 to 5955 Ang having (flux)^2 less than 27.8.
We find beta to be 5945 Ang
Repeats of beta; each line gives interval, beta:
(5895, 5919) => 5917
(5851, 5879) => 5877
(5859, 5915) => 5913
